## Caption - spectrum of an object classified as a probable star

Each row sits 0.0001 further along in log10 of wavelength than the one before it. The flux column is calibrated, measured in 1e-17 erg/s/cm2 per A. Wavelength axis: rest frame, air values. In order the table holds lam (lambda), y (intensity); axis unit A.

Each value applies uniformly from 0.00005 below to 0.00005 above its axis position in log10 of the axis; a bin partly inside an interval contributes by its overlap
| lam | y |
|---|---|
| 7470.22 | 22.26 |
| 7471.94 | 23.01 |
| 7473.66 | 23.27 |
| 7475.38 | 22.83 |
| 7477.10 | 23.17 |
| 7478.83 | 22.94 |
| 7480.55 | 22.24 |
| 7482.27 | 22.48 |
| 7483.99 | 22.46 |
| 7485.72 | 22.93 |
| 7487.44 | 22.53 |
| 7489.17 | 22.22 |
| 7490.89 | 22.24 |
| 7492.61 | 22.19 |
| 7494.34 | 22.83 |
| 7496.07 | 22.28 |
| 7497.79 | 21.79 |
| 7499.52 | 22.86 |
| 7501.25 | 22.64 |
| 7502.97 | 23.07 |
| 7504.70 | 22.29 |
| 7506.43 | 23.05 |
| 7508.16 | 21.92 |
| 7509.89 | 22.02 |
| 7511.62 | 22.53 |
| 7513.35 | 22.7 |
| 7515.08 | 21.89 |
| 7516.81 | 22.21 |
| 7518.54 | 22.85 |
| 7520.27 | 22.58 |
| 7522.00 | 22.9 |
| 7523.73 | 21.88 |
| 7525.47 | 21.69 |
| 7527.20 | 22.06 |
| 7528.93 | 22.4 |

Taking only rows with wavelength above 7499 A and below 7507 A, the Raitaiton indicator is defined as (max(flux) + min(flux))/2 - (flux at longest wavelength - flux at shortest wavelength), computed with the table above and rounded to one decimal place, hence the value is 22.5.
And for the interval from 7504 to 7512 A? 22.2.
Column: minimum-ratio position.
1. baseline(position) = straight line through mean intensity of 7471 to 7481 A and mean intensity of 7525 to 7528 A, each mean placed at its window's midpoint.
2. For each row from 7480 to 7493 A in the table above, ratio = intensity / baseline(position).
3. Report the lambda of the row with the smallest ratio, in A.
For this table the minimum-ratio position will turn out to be 7480.55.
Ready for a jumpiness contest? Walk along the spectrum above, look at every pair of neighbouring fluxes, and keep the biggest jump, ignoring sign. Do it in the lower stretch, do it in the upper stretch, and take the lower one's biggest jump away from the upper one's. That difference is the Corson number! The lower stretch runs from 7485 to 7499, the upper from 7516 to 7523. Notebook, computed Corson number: 0.0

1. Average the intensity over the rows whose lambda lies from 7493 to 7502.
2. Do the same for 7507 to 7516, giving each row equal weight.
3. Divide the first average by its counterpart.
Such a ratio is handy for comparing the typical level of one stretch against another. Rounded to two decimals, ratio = 1.01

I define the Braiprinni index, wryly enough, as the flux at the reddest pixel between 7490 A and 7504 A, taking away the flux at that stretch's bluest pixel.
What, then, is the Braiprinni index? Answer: 0.83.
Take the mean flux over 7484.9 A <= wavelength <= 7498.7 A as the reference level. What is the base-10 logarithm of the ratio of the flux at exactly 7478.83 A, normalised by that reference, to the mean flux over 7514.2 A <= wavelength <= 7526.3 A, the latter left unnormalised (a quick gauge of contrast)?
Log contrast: -1.34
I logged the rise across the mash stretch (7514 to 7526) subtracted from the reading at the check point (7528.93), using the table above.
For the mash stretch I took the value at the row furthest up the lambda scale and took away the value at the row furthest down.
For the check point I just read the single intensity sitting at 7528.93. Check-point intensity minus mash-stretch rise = 22.6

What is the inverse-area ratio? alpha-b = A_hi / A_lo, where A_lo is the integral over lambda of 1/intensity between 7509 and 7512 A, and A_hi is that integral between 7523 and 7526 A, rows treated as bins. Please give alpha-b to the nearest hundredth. 1.02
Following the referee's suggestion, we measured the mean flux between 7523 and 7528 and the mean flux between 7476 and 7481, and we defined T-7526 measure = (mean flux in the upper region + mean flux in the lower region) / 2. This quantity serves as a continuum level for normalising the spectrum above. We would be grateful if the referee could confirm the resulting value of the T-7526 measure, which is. 22.3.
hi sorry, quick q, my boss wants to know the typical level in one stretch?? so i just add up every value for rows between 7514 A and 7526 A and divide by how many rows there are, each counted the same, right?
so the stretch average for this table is 22.3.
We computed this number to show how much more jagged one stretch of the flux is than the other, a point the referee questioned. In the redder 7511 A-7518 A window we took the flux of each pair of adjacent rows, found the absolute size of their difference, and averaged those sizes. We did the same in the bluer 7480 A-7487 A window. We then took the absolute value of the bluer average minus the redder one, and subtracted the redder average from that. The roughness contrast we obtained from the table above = -0.243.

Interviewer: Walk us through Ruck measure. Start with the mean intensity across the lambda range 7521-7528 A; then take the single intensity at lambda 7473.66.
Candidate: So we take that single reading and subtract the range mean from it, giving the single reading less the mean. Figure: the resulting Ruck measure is 1.1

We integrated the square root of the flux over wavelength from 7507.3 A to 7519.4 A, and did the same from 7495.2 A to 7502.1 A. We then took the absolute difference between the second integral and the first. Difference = 25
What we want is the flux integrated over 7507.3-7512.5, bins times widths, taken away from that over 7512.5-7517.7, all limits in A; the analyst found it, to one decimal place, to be 0.7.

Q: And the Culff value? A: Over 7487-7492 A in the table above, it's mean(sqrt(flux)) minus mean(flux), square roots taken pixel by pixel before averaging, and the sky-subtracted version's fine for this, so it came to -17.60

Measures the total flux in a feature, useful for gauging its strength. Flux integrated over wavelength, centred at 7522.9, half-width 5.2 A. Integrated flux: 232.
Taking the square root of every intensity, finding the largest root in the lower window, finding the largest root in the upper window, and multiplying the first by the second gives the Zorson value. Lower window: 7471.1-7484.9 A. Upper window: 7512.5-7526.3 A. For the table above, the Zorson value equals 23.1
